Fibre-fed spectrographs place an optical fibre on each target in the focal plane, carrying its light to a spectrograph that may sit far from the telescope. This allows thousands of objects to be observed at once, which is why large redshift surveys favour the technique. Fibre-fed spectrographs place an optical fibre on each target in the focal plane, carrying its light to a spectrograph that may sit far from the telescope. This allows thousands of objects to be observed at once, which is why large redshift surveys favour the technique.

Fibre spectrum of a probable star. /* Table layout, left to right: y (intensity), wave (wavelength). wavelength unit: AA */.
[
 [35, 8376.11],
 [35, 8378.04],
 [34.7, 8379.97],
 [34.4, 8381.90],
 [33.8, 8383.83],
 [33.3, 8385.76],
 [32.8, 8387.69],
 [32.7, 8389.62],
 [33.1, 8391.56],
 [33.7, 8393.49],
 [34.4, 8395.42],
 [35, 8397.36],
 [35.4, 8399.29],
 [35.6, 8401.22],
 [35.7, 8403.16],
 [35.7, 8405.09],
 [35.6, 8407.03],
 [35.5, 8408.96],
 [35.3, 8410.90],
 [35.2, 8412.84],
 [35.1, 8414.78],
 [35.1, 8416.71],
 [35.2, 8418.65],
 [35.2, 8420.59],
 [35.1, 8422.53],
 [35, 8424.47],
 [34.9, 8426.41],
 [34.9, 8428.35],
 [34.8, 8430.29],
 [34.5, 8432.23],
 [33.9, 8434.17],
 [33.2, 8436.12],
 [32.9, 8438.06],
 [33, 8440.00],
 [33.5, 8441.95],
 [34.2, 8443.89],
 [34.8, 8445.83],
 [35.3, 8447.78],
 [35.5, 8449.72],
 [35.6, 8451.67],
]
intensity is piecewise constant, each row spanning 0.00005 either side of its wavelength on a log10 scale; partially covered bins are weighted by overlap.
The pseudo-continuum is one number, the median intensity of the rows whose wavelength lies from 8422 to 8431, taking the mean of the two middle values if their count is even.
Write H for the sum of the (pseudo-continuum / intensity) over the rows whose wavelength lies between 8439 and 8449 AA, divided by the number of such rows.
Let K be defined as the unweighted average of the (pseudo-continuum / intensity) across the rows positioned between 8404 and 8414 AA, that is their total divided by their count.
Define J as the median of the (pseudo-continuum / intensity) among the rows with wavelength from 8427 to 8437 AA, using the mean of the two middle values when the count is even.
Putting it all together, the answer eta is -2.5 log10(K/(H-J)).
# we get -4.9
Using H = 1.02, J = 1.01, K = 0.98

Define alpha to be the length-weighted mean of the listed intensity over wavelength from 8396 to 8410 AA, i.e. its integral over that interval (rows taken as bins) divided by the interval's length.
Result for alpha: 35.5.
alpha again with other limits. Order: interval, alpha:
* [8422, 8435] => 34.7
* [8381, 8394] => 33.4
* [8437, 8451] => 34.2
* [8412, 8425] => 35.1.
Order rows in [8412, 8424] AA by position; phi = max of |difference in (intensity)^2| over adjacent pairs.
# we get 7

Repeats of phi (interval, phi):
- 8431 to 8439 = 47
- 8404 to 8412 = 14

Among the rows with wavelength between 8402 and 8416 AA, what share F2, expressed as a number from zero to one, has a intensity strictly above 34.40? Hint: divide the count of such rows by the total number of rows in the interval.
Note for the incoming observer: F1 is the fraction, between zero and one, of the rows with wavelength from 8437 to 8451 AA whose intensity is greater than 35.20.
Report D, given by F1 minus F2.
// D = -0.7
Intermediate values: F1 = 0.3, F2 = 1.00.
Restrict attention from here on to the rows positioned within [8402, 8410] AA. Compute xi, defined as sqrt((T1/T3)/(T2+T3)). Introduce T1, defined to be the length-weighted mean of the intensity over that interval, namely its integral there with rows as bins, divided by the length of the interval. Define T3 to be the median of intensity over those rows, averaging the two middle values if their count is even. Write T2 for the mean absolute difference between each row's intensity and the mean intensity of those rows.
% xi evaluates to 0.167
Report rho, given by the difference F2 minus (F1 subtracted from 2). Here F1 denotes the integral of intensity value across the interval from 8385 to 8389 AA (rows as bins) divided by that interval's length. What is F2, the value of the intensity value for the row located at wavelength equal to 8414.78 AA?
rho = 66.1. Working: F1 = 33.0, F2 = 35.1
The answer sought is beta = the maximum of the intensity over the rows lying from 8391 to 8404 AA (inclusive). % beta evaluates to 35.7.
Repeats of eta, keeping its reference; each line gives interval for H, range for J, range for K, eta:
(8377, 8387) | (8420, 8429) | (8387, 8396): -4.2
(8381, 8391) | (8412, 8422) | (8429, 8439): -3.2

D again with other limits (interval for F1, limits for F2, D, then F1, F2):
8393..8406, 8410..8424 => -0.4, 0.6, 1.00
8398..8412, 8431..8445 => 0.9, 1.0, 0.14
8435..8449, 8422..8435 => -0.7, 0.1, 0.86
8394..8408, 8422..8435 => -0.1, 0.7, 0.86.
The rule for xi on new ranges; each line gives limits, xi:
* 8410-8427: 0.169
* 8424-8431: 0.169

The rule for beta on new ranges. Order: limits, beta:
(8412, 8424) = 35.2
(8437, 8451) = 35.5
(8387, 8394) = 33.7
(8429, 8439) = 34.8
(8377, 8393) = 35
